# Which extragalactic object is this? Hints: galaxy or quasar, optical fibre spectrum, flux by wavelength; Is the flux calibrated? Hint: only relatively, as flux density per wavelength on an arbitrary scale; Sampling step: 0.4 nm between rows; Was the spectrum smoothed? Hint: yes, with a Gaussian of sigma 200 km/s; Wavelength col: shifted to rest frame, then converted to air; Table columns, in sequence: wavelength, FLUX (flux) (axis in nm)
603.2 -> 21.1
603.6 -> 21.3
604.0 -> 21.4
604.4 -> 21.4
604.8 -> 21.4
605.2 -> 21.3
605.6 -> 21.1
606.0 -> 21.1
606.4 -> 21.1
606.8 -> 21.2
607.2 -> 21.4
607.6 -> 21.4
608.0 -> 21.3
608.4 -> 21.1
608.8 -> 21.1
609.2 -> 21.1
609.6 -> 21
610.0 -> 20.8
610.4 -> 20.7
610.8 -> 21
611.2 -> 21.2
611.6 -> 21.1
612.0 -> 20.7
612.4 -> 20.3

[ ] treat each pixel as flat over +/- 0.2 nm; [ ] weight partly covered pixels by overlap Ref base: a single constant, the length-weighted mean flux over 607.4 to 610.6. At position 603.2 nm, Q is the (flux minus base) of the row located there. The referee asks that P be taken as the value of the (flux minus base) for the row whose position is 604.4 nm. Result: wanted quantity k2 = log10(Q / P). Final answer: -1.0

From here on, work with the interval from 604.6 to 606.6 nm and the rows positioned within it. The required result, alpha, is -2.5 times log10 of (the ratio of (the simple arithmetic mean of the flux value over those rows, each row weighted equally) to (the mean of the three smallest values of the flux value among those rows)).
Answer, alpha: -0.0051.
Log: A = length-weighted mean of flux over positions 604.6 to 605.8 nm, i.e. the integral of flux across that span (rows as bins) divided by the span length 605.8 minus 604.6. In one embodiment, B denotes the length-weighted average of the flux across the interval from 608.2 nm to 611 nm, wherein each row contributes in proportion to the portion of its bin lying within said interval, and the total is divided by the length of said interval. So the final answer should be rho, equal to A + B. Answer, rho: 42.2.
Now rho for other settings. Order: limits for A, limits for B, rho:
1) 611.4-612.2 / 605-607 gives 42.1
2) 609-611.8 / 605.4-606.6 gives 42.1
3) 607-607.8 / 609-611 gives 42.3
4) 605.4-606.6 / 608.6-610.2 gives 42.1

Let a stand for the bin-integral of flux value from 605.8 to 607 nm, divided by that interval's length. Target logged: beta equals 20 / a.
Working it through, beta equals 0.946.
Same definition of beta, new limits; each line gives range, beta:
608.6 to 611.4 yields 0.953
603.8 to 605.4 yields 0.936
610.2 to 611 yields 0.959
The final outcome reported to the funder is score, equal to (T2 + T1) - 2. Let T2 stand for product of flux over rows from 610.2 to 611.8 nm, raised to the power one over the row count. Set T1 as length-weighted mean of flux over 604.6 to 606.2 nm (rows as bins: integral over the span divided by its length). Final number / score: 40.2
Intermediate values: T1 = 21.2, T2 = 21.0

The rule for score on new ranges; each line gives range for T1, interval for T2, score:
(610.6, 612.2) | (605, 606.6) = 40.1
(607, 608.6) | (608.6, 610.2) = 40.3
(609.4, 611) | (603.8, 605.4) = 40.2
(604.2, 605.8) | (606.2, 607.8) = 40.6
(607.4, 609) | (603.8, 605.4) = 40.6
